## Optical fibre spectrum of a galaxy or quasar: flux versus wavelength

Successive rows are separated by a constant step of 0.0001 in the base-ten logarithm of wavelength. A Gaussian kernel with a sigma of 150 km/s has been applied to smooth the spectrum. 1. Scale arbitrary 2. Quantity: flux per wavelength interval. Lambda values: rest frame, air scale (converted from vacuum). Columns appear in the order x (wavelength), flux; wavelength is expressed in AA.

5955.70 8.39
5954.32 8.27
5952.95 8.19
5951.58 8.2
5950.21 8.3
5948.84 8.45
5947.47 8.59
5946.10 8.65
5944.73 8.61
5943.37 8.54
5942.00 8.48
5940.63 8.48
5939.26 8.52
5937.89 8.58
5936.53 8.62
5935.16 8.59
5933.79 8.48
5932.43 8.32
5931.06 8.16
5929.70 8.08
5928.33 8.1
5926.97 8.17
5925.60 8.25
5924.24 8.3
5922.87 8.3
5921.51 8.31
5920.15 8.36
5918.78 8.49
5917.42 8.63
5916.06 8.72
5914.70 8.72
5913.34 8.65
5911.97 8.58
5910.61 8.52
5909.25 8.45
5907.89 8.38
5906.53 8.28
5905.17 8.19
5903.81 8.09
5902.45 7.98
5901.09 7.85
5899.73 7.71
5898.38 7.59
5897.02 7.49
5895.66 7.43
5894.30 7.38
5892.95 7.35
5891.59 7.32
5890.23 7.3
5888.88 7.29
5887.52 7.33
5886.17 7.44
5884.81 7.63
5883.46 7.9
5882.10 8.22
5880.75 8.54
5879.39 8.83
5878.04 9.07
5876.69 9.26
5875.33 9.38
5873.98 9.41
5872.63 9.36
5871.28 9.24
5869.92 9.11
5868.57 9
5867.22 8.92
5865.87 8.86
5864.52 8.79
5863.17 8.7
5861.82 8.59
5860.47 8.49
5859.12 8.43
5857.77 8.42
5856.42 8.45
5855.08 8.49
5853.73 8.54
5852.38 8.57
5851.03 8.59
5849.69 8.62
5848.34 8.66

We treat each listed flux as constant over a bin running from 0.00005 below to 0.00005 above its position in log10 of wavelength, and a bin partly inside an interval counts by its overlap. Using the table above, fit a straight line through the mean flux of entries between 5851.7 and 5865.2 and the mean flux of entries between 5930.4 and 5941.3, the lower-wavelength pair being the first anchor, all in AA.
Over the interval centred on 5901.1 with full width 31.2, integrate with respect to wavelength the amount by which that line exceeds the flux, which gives 18.4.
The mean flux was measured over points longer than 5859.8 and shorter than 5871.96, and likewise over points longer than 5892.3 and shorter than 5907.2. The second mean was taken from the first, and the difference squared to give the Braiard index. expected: 1.2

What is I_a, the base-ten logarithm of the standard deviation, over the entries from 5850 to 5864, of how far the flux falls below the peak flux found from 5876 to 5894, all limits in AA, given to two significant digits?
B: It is -1.1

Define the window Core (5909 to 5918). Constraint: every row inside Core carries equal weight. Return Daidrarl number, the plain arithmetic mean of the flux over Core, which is 8.6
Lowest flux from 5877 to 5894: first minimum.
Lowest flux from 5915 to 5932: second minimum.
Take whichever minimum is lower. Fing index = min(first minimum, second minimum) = 7.29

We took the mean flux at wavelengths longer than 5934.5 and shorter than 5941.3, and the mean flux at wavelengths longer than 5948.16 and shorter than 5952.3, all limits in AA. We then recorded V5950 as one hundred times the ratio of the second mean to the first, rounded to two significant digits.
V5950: 97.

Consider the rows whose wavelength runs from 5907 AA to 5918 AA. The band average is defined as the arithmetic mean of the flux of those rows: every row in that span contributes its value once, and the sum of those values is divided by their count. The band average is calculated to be 8.58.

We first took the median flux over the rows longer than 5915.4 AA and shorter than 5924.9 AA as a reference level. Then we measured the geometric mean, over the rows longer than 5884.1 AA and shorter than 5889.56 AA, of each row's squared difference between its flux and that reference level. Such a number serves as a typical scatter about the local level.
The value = 0.86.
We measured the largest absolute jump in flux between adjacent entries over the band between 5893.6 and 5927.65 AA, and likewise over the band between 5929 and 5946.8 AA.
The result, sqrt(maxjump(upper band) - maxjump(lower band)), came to 0.14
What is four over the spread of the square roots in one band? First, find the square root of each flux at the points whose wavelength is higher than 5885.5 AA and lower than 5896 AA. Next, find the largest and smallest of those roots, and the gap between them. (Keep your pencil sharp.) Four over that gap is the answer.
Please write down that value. 145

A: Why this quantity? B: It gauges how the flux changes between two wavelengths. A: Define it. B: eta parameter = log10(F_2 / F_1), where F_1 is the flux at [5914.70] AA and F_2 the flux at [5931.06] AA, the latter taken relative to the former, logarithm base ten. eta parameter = -0.03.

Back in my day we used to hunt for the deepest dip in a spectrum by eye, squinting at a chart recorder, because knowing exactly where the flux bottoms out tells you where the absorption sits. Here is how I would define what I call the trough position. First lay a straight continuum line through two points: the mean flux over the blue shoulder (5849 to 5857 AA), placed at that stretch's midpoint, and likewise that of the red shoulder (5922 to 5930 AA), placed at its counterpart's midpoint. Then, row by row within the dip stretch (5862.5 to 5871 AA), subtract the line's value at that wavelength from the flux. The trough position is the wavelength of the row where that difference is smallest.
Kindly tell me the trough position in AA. 5863.17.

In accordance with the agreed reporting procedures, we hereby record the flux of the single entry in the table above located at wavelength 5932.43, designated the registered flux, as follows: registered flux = 8.32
